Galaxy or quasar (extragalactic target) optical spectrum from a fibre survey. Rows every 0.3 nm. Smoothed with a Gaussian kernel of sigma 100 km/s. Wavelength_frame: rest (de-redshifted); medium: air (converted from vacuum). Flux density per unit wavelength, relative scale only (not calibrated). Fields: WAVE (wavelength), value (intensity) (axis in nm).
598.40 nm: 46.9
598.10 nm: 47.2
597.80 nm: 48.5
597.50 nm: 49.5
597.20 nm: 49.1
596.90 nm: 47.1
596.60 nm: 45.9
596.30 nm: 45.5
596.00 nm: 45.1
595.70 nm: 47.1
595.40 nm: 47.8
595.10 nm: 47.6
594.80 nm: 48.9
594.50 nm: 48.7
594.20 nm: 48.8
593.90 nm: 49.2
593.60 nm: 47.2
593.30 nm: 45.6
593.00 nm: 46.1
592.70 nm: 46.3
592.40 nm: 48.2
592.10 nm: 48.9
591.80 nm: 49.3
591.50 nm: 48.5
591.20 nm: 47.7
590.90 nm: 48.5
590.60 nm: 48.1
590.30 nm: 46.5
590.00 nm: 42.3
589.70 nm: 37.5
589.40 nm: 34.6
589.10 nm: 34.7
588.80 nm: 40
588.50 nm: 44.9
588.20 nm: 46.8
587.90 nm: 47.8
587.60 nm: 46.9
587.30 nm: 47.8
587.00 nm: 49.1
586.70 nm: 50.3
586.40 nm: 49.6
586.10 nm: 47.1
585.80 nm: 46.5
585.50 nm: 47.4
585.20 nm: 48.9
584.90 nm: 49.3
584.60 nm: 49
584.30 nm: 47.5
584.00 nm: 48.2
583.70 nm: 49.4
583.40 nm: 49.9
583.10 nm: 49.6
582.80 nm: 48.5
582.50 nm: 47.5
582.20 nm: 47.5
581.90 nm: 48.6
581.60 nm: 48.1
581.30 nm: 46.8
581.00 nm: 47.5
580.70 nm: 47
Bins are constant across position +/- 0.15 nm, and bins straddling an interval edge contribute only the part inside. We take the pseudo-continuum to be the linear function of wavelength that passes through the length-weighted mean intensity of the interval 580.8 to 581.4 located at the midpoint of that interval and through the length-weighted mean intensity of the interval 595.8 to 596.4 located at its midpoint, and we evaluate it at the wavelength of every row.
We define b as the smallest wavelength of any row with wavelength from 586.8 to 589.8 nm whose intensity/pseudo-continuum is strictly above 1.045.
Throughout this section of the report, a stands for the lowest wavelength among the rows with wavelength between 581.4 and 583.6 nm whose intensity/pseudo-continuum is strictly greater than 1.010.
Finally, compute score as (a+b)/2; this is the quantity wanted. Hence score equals 584.30 nm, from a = 581.60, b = 587.00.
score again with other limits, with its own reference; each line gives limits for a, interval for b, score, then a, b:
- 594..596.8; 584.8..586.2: 589.55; 594.20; 584.90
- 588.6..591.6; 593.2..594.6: 592.25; 590.60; 593.90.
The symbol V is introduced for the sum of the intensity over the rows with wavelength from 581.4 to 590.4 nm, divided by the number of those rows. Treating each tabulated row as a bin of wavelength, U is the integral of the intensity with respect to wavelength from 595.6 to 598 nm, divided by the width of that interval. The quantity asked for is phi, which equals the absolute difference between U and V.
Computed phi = 0.8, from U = 47.2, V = 46.4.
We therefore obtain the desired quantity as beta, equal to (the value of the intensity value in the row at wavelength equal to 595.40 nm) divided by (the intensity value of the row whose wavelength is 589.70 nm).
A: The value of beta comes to 1.27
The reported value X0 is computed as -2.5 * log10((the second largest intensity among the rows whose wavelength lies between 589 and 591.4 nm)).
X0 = -4.205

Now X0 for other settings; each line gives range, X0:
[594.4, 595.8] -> -4.219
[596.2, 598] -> -4.228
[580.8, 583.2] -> -4.217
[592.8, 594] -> -4.185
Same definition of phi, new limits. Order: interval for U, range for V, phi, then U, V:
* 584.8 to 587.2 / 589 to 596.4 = 2.5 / 48.5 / 45.9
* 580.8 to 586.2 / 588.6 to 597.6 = 2.2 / 48.2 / 46.0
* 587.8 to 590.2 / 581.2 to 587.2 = 7.4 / 41.0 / 48.4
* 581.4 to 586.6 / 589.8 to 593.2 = 1.1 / 48.4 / 47.3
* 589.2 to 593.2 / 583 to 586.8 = 3.2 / 45.4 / 48.7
